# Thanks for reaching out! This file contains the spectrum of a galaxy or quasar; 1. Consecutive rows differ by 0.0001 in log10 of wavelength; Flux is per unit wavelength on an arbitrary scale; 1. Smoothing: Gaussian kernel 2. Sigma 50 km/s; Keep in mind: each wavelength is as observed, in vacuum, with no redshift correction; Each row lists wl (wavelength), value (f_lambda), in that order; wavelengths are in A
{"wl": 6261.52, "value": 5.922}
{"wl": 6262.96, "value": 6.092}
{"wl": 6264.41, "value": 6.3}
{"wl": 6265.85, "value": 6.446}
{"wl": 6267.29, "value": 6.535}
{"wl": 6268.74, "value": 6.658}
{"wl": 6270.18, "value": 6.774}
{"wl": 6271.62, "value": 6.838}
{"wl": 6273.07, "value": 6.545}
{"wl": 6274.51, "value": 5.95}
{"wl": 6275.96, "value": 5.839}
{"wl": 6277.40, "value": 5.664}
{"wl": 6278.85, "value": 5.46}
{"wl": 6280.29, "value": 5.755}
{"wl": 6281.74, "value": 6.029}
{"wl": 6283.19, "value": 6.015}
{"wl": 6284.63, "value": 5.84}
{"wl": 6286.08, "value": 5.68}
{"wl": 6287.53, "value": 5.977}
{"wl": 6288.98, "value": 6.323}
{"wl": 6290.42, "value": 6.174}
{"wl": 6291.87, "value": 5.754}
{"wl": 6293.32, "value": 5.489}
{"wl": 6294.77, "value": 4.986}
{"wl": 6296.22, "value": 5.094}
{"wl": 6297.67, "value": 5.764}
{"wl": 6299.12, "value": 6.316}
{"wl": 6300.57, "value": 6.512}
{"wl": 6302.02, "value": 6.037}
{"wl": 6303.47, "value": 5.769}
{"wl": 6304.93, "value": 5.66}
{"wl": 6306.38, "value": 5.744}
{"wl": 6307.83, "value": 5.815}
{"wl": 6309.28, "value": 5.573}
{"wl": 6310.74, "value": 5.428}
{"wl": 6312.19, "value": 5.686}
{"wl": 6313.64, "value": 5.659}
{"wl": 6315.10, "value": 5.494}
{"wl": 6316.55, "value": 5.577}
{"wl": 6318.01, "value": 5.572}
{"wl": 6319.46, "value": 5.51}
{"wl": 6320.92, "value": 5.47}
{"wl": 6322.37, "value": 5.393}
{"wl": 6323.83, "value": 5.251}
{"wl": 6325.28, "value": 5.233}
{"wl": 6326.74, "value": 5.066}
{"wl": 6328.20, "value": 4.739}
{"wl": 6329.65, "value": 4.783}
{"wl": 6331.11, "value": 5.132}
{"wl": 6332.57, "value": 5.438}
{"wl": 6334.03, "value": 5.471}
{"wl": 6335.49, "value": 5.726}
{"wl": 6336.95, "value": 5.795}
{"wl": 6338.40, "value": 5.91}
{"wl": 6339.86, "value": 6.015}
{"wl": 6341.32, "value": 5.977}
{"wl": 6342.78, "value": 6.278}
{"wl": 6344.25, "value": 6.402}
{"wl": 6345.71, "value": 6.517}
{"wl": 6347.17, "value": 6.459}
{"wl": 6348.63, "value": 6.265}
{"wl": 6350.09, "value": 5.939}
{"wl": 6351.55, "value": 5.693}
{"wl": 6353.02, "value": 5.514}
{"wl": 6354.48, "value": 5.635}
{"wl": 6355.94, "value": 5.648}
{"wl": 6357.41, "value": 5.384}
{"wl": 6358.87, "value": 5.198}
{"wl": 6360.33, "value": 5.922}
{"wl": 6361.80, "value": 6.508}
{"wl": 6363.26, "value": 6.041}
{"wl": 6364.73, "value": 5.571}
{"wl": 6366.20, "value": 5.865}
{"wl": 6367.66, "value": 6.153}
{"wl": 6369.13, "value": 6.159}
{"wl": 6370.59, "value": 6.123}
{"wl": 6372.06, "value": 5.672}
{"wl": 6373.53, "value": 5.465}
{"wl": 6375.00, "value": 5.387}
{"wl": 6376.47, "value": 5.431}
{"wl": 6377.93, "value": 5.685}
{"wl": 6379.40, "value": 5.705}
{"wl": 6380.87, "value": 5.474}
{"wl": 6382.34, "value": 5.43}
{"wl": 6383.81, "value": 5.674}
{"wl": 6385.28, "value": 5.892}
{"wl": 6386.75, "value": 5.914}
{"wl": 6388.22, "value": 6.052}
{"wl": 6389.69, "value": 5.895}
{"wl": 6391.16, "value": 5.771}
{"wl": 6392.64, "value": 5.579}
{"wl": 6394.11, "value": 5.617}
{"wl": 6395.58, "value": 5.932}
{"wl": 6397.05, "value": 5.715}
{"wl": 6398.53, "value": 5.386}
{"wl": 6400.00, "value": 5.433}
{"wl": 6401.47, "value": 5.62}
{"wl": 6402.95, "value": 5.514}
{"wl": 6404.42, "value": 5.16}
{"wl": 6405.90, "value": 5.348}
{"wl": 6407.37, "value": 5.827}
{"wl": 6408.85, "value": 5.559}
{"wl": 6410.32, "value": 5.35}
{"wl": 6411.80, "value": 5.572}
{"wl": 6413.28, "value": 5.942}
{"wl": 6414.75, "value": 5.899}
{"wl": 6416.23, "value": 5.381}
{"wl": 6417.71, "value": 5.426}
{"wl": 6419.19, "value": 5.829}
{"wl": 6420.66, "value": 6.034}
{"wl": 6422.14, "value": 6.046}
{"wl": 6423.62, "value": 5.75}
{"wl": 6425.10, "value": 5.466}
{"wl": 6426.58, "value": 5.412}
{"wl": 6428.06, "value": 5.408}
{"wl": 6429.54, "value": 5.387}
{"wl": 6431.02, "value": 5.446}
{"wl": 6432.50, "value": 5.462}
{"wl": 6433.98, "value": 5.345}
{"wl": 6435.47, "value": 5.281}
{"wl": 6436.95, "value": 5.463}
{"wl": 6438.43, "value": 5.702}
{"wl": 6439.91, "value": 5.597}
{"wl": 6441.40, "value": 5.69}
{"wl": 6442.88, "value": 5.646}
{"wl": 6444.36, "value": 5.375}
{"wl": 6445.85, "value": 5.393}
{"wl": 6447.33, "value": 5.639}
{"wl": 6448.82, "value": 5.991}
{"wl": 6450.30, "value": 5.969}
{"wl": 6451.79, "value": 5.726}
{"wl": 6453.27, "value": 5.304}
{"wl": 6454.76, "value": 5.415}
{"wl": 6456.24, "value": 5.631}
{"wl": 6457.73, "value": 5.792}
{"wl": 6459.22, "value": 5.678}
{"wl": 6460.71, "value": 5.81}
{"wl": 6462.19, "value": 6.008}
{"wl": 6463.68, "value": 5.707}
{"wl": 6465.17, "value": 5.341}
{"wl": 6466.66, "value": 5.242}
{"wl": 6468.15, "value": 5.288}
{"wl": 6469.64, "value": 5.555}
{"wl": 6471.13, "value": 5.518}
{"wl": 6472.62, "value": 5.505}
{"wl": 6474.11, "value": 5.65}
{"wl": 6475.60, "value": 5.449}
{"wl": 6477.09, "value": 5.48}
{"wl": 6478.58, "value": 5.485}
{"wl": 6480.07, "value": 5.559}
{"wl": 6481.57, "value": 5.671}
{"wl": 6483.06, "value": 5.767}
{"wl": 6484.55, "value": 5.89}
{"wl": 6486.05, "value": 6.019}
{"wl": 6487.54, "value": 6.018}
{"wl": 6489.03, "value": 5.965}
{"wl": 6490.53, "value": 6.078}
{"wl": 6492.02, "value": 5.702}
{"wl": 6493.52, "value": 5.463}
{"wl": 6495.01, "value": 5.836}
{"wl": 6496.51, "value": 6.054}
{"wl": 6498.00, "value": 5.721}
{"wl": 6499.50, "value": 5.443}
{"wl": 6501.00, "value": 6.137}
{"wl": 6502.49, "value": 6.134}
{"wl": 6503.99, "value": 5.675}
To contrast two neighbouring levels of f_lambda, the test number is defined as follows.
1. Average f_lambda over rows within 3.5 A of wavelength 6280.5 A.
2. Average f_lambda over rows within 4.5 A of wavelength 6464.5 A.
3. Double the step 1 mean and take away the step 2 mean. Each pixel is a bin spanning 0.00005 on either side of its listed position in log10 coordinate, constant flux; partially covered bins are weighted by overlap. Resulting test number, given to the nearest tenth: 6.0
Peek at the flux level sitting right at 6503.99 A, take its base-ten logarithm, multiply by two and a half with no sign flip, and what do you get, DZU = 1.885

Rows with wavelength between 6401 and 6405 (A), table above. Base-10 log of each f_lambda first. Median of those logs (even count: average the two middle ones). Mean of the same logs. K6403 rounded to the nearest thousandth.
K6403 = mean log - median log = -0.007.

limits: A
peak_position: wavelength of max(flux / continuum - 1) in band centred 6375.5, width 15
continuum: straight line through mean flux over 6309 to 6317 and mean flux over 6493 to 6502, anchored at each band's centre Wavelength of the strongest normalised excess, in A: 6369.13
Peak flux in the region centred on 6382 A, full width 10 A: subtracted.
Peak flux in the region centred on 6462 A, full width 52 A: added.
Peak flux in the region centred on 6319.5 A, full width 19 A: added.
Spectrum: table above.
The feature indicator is 5.79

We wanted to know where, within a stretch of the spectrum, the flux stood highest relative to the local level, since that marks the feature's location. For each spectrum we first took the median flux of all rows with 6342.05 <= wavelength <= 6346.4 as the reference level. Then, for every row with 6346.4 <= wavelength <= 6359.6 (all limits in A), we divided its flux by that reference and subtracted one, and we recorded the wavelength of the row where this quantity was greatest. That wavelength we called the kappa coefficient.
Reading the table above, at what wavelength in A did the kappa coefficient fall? 6347.17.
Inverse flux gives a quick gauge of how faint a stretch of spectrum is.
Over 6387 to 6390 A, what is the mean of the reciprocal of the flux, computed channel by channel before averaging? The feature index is 0.167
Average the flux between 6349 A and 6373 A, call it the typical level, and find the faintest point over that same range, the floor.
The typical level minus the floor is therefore 0.62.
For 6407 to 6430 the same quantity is 0.29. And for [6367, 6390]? 0.37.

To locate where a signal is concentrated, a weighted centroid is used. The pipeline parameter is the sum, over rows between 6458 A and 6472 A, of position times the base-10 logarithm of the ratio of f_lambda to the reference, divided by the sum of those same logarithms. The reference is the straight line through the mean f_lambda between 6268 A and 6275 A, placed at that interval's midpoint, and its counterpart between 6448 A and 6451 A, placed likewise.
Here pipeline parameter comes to 6466.6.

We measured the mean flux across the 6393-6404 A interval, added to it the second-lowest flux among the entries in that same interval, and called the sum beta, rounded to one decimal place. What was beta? 11.0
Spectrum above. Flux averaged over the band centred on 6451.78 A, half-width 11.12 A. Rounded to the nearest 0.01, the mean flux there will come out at 5.67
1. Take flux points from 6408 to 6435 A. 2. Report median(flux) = 5.46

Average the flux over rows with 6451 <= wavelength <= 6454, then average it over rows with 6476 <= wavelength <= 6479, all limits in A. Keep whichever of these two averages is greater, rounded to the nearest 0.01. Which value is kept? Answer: 5.52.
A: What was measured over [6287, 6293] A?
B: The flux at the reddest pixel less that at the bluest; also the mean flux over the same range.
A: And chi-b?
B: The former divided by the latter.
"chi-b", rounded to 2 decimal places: -0.04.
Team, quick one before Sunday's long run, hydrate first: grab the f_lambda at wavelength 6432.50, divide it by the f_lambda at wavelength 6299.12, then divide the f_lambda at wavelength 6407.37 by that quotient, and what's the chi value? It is 6.7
